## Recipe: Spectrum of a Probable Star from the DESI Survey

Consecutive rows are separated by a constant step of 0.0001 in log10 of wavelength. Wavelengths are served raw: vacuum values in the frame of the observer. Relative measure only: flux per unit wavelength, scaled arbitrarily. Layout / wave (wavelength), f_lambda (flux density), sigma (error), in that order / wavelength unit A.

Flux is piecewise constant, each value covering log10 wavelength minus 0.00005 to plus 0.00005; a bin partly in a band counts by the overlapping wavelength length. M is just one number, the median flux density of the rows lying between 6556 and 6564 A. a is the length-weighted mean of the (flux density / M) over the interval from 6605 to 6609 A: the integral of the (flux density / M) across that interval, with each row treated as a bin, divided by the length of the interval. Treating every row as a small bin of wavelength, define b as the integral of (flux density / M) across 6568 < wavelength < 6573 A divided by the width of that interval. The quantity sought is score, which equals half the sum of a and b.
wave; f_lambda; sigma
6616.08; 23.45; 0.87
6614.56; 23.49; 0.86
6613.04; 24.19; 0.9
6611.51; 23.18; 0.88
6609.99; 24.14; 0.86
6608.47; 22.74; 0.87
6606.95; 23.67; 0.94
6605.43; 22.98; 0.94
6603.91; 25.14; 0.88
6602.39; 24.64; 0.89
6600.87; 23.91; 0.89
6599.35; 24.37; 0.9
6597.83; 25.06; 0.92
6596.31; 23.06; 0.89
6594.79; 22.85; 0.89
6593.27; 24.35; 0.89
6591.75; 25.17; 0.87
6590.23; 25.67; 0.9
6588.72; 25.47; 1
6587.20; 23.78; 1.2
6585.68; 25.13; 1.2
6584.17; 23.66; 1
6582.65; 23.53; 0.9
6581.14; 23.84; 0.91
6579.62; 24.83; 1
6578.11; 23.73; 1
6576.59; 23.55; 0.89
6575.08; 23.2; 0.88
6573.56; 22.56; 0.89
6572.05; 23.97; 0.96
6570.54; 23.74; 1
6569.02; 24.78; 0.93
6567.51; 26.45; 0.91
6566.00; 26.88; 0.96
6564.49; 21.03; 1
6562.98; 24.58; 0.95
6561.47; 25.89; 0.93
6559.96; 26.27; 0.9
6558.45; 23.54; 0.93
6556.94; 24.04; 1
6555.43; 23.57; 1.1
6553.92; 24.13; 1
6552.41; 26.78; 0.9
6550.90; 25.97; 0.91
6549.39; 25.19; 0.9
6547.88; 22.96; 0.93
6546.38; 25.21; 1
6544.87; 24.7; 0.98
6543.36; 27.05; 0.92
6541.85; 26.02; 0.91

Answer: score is 0.964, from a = 0.94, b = 0.99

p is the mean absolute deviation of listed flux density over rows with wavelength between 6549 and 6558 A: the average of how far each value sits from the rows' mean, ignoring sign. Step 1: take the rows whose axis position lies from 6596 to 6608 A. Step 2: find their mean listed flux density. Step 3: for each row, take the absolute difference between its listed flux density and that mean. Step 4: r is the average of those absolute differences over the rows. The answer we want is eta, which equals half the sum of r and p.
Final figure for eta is 0.87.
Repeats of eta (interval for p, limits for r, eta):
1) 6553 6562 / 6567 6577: 0.95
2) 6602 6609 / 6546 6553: 0.88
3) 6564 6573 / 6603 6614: 1.11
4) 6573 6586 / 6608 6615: 0.52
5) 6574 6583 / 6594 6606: 0.59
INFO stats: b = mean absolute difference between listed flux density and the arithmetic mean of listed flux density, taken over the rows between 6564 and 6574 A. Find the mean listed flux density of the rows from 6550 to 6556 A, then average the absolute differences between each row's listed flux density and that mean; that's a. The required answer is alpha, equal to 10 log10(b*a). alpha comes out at 3.0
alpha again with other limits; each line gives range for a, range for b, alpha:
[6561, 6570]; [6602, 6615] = -0.2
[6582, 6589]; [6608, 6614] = -3.2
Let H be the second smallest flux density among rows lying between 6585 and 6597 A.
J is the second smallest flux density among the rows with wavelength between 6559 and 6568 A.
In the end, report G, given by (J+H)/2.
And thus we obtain 23.8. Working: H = 23.06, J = 24.58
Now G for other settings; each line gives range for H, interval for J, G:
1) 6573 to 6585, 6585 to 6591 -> 24.2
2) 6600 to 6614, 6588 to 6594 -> 24.1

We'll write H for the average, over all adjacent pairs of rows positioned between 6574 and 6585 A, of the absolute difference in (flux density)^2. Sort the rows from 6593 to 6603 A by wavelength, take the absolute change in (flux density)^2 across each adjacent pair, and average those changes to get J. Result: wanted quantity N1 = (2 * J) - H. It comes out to 65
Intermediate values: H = 25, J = 45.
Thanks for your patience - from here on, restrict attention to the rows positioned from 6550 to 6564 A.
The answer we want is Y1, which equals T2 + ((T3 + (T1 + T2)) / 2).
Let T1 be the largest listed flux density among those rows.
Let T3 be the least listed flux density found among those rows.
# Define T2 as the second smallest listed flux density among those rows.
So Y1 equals 60.5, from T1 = 26.78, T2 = 23.57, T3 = 23.54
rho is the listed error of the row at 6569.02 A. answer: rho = 0.93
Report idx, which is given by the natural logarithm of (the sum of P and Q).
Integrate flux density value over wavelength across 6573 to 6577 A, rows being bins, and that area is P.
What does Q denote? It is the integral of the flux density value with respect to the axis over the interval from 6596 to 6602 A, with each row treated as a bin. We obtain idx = 5.47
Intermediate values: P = 92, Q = 145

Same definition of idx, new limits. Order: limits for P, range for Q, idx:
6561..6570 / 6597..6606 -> 6.09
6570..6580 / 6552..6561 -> 6.13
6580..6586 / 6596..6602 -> 5.67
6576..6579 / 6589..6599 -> 5.75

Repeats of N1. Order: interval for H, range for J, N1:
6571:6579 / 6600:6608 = 68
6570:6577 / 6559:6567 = 234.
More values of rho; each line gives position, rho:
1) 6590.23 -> 0.90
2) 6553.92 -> 1.00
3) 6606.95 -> 0.94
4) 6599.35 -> 0.90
